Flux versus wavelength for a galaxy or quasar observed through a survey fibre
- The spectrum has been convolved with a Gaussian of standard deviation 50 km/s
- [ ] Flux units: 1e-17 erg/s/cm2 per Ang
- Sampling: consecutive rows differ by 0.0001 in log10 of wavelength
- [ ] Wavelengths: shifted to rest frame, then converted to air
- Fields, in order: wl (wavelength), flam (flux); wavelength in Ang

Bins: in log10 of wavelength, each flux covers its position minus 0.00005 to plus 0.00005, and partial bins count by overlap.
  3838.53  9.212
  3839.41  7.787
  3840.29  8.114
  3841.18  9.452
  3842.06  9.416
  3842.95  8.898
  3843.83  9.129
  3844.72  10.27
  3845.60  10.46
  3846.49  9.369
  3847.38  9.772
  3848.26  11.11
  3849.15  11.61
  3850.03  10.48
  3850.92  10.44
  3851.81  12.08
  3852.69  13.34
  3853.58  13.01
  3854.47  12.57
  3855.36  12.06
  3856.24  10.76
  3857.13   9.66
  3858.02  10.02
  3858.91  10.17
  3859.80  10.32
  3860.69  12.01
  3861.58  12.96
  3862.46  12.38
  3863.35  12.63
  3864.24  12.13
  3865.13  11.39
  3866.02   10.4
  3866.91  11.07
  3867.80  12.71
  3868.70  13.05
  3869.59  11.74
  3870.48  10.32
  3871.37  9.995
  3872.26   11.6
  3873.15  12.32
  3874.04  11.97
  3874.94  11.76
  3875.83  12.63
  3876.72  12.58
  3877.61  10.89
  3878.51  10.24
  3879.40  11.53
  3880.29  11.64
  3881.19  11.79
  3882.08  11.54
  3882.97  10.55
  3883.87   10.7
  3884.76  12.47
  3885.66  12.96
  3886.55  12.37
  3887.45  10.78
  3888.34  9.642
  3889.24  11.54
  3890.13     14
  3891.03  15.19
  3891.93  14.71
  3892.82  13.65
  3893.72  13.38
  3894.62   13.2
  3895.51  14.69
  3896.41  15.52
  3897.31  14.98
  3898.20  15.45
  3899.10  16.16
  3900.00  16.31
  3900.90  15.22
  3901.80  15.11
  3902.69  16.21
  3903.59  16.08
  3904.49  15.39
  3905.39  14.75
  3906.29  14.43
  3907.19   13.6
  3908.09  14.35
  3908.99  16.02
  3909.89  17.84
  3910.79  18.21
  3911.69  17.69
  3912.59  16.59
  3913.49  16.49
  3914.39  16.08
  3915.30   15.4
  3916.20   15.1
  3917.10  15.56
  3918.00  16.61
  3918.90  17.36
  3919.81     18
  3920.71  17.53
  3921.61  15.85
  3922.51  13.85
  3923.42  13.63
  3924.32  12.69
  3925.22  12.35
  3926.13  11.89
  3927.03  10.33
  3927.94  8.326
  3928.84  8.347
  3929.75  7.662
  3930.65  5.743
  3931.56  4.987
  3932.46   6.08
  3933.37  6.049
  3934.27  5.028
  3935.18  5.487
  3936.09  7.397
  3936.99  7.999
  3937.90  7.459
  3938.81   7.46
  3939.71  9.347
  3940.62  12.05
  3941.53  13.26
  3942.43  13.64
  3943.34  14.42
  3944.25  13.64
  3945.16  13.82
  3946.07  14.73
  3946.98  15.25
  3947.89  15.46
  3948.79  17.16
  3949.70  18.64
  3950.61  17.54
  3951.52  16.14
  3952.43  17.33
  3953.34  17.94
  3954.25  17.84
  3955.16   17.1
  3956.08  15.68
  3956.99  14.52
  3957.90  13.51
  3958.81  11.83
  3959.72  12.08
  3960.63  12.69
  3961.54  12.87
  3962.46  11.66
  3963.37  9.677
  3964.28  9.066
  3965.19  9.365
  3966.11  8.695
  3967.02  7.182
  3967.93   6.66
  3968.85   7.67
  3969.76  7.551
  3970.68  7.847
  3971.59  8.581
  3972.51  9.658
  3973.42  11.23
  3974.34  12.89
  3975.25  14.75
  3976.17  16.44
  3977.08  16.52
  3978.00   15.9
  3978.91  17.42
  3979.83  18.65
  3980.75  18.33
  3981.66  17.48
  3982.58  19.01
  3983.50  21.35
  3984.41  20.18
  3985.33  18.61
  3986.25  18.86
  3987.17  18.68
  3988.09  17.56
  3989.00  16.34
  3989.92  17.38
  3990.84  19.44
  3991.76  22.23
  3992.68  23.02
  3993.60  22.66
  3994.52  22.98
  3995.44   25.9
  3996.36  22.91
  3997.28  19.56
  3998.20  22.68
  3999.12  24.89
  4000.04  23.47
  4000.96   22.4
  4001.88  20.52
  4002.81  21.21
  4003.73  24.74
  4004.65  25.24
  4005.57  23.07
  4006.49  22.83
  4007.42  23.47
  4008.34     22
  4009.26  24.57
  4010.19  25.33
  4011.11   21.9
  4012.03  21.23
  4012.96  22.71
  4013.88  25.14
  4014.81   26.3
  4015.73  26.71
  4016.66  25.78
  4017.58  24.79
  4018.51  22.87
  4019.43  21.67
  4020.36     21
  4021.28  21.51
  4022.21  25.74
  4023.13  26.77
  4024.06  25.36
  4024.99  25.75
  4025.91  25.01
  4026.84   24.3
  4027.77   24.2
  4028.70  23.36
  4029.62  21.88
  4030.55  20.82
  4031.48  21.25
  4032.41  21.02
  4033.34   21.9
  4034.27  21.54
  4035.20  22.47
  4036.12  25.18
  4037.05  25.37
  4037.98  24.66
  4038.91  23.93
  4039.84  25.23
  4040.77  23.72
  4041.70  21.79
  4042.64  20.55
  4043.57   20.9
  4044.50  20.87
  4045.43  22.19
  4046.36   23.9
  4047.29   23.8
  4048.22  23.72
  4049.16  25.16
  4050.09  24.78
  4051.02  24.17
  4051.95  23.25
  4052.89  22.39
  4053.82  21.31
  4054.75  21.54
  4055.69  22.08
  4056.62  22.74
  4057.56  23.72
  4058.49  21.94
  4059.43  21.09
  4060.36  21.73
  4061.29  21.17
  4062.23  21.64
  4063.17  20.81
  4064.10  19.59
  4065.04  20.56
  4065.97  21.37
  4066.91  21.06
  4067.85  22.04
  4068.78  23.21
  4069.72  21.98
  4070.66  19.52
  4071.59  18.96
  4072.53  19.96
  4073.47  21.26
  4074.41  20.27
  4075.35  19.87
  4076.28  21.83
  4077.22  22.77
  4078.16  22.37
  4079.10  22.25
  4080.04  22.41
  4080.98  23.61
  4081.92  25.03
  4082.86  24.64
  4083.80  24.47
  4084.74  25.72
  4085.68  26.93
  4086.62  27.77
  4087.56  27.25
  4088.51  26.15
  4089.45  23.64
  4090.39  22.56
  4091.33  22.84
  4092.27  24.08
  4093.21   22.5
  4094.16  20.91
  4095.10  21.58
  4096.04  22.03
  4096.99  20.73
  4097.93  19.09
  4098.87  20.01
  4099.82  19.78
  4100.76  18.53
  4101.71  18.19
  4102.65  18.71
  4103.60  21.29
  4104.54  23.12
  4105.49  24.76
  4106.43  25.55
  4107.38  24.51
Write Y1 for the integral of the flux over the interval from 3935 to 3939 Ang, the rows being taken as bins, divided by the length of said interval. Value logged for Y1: 7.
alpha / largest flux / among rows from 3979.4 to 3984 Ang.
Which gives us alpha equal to 21.35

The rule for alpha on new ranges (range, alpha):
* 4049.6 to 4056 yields 24.78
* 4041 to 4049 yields 23.9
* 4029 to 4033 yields 21.88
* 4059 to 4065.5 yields 21.73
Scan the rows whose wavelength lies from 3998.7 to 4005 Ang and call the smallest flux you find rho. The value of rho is 20.52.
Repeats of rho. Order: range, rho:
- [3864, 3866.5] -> 10.4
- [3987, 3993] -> 16.34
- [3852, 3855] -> 12.57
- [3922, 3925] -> 12.69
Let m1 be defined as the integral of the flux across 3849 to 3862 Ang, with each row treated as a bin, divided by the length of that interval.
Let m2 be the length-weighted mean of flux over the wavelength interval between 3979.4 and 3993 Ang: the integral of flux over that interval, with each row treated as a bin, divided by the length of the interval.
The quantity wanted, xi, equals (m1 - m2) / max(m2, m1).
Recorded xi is -0.40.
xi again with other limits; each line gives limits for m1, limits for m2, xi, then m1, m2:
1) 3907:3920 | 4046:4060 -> -0.29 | 16.3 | 23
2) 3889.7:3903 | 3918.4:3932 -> 0.20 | 14.9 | 12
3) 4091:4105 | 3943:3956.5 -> 0.22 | 20.9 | 16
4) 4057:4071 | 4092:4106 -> 0.02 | 21.4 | 21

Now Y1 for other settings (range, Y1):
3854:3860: 11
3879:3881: 12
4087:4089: 27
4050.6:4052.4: 24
